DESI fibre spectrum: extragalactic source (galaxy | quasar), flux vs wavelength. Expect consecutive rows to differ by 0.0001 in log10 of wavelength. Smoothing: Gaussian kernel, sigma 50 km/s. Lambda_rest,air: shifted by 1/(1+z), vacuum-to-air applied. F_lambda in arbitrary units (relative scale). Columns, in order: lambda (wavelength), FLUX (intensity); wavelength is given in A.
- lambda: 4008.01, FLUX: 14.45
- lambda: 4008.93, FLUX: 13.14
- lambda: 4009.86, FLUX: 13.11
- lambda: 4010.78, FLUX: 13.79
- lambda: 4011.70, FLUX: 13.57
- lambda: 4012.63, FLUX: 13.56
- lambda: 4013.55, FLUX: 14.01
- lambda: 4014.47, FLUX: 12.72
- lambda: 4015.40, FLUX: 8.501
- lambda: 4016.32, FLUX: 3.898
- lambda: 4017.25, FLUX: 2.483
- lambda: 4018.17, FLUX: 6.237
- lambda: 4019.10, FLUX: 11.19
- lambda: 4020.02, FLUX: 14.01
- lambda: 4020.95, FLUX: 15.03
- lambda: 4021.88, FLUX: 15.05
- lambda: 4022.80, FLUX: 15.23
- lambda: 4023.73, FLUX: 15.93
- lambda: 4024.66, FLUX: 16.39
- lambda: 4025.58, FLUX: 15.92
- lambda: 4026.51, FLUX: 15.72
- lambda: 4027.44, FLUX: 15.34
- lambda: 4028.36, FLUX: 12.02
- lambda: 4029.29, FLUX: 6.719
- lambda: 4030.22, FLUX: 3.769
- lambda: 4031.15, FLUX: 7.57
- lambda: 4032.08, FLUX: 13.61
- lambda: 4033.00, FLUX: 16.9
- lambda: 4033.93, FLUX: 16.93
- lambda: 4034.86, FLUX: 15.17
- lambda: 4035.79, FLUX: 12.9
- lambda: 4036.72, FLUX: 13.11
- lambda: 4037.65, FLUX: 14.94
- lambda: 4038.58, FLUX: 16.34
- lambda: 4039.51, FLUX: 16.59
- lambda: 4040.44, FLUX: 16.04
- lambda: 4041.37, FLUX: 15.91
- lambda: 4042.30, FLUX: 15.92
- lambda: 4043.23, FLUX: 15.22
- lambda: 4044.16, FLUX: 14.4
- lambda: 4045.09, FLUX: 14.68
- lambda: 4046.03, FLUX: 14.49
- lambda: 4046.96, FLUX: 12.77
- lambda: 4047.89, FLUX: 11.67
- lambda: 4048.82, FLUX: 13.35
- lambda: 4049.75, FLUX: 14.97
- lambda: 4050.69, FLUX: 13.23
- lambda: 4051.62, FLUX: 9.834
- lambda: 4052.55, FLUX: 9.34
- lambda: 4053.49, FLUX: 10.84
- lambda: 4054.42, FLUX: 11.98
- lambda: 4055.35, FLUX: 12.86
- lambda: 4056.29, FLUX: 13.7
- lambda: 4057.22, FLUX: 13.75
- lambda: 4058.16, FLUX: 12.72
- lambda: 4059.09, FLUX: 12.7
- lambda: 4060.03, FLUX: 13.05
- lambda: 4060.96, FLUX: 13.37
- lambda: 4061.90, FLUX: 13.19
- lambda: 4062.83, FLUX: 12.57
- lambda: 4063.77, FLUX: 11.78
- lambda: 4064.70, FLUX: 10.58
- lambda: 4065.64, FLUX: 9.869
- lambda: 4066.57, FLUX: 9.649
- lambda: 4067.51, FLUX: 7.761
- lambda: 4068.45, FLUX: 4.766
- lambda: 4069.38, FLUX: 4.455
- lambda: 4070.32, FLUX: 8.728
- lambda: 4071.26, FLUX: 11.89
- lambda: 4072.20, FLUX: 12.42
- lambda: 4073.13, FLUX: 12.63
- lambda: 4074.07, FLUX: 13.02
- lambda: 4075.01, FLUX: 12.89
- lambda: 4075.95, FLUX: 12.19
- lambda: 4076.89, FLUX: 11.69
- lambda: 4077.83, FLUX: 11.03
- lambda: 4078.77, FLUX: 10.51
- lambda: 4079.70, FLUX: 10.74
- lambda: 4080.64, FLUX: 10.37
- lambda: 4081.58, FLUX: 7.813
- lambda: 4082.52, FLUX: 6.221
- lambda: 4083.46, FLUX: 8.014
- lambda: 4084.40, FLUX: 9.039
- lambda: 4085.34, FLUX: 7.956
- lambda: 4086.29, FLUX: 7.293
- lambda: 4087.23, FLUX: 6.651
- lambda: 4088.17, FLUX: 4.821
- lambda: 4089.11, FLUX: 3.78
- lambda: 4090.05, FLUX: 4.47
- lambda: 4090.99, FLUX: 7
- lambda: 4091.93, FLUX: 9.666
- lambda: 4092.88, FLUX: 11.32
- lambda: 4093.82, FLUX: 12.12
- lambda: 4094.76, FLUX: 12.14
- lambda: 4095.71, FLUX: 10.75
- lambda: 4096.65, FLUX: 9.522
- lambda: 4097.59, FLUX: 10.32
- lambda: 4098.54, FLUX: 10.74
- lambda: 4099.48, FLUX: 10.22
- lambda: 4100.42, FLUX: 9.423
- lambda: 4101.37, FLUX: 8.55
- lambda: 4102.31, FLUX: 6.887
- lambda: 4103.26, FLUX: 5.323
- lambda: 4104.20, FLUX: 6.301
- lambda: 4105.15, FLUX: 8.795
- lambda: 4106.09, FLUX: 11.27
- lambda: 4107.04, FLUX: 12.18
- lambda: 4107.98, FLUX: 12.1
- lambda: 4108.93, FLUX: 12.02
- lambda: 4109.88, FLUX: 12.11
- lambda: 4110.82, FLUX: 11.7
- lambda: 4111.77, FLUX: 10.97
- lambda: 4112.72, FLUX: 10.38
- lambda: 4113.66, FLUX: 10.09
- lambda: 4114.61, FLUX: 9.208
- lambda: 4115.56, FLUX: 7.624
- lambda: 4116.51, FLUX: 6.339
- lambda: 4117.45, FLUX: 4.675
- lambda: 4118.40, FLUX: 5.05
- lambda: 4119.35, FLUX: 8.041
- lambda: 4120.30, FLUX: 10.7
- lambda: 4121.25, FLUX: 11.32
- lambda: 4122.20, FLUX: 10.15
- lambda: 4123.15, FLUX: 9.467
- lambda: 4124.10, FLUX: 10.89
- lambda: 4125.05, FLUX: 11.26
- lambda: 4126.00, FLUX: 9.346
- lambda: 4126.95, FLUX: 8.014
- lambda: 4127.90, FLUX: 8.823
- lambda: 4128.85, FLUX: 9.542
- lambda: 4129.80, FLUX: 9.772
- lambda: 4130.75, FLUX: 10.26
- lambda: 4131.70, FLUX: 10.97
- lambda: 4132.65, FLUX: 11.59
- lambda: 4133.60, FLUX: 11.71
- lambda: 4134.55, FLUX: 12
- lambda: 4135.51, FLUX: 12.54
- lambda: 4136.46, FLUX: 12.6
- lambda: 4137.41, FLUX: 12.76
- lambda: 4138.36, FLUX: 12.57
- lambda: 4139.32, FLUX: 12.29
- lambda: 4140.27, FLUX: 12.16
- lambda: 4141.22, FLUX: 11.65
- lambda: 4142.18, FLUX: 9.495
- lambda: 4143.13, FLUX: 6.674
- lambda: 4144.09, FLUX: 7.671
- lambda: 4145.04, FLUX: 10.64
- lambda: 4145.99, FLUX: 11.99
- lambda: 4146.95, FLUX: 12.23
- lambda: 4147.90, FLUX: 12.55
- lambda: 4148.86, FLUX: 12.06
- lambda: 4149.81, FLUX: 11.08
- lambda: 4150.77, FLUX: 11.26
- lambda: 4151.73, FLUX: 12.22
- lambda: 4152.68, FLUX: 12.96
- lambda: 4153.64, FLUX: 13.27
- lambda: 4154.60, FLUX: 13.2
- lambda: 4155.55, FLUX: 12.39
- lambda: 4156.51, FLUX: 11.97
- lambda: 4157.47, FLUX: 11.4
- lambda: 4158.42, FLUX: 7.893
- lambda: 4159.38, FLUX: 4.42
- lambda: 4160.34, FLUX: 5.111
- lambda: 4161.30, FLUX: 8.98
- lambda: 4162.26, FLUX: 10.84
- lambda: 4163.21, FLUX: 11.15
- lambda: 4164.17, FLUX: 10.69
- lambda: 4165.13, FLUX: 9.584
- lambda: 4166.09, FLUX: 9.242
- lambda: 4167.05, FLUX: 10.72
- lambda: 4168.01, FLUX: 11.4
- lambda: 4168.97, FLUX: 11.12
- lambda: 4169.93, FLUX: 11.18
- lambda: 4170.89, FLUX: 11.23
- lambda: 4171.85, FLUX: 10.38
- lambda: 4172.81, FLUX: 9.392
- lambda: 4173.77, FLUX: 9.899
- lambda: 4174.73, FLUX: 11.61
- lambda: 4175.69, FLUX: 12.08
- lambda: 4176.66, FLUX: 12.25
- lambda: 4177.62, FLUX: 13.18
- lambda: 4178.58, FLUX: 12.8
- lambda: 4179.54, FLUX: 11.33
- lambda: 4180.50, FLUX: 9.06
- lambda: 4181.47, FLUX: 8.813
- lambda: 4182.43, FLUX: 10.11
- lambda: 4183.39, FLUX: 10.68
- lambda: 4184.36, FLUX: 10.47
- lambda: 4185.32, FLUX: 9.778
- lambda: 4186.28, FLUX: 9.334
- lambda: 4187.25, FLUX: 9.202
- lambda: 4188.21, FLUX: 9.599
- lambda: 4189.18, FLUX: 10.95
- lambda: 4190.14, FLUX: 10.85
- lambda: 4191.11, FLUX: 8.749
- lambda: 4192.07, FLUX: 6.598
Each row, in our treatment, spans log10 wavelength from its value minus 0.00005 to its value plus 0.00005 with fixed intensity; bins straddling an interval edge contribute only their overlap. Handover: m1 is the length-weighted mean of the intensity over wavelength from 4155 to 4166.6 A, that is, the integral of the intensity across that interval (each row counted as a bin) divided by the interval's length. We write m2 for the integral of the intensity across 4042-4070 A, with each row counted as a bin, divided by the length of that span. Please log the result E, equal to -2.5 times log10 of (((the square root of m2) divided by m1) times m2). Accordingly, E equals -1.59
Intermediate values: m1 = 9.5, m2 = 11.9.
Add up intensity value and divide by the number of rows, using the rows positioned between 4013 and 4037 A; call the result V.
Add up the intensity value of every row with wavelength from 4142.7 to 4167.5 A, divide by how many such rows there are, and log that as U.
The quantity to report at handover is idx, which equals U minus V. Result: -1.7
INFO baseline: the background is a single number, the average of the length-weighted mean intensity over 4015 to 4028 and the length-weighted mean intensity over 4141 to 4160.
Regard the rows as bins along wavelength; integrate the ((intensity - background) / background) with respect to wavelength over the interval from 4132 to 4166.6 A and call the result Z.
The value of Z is -2 A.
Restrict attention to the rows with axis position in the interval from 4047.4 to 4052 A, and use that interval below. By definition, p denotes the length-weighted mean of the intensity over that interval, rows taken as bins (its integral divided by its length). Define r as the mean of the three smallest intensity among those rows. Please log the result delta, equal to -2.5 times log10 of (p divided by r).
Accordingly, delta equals -0.10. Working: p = 13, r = 12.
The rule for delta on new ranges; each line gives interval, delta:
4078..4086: -0.21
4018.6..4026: -0.11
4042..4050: -0.12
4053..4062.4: -0.09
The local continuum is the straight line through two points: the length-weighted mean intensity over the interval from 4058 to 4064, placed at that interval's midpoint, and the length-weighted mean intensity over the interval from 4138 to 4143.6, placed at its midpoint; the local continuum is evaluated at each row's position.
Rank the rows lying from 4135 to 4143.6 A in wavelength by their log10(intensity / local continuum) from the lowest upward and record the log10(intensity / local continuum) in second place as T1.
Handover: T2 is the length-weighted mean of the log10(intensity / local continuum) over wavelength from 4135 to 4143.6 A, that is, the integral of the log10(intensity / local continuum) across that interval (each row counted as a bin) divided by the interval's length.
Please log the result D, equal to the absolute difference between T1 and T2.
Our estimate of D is 0.069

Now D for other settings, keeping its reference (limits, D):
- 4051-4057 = 0.068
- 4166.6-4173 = 0.016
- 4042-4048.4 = 0.040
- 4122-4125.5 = 0.014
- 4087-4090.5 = 0.022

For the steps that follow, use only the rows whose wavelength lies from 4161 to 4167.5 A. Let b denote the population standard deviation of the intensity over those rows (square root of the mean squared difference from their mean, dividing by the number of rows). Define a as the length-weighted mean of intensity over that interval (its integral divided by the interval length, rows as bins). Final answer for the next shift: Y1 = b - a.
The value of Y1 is -9.4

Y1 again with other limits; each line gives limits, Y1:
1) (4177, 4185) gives -9.3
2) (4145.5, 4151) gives -11.4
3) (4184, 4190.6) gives -9.4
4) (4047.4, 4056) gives -10.3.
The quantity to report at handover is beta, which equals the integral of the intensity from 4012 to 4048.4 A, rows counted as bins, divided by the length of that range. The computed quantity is 13.1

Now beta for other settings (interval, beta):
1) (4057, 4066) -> 12.3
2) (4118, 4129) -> 9.4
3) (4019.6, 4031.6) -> 13.0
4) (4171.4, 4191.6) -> 10.5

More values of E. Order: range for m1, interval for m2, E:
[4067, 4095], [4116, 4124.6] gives -1.09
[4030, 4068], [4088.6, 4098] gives -0.81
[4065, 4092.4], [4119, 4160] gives -1.51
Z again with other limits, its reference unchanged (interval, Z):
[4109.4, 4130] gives -4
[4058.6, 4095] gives -6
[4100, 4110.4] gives -2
